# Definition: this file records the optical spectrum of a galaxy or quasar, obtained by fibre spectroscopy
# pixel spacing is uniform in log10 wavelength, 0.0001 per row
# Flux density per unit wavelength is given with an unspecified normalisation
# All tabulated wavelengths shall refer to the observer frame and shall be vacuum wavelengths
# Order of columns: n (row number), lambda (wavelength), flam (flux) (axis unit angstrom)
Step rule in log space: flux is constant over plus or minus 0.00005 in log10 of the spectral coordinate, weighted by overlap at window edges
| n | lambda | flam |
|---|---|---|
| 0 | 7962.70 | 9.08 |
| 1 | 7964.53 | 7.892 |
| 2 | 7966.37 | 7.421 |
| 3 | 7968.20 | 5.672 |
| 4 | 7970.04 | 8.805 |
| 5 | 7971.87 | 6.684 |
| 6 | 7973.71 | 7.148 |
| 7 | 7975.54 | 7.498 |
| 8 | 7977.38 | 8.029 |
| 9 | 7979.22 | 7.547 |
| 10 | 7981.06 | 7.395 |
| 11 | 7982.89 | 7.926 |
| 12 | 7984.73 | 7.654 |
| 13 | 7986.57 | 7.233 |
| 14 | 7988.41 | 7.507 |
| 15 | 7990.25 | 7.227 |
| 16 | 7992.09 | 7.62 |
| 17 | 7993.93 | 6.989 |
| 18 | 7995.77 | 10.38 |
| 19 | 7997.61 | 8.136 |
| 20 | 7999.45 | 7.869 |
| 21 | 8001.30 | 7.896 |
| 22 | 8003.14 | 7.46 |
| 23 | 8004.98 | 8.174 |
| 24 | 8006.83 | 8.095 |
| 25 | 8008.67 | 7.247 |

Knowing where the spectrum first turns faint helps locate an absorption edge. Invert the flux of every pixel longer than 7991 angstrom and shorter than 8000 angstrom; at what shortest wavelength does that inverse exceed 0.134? 7993.93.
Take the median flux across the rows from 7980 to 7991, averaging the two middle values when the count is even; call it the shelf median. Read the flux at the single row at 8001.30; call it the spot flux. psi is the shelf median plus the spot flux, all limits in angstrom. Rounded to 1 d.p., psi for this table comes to 15.3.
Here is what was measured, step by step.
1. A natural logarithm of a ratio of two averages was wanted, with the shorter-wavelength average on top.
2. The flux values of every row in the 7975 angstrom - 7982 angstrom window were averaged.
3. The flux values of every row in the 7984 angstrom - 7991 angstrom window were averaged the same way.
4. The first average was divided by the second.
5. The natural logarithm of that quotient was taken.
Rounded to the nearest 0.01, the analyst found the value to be 0.03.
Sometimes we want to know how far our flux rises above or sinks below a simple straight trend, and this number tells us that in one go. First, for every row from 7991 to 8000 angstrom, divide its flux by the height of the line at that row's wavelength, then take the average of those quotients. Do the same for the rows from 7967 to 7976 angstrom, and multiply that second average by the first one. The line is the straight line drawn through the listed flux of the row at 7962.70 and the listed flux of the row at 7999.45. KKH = 0.84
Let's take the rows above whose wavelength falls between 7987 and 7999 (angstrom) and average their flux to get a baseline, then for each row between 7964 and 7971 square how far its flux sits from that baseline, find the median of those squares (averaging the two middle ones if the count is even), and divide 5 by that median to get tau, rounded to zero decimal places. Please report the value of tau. 10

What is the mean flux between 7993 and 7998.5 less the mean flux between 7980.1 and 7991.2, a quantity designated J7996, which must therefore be 1.0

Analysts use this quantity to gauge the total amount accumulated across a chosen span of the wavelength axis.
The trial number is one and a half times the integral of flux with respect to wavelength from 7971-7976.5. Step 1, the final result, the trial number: 58.7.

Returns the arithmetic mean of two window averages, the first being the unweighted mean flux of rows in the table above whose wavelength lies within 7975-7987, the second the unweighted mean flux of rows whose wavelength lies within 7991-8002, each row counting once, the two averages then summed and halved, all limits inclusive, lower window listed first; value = 7.88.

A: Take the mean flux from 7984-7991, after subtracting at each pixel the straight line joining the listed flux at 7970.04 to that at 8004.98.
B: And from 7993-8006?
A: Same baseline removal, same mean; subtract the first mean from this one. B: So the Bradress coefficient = 0.9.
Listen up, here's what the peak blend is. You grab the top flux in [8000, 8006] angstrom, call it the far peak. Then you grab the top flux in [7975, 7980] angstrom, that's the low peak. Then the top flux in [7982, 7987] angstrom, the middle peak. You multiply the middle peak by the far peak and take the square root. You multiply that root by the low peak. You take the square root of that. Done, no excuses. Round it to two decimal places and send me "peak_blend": 8.04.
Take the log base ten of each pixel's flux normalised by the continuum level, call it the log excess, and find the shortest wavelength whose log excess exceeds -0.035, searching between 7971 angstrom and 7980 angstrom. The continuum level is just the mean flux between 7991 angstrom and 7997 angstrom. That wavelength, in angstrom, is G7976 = 7977.38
